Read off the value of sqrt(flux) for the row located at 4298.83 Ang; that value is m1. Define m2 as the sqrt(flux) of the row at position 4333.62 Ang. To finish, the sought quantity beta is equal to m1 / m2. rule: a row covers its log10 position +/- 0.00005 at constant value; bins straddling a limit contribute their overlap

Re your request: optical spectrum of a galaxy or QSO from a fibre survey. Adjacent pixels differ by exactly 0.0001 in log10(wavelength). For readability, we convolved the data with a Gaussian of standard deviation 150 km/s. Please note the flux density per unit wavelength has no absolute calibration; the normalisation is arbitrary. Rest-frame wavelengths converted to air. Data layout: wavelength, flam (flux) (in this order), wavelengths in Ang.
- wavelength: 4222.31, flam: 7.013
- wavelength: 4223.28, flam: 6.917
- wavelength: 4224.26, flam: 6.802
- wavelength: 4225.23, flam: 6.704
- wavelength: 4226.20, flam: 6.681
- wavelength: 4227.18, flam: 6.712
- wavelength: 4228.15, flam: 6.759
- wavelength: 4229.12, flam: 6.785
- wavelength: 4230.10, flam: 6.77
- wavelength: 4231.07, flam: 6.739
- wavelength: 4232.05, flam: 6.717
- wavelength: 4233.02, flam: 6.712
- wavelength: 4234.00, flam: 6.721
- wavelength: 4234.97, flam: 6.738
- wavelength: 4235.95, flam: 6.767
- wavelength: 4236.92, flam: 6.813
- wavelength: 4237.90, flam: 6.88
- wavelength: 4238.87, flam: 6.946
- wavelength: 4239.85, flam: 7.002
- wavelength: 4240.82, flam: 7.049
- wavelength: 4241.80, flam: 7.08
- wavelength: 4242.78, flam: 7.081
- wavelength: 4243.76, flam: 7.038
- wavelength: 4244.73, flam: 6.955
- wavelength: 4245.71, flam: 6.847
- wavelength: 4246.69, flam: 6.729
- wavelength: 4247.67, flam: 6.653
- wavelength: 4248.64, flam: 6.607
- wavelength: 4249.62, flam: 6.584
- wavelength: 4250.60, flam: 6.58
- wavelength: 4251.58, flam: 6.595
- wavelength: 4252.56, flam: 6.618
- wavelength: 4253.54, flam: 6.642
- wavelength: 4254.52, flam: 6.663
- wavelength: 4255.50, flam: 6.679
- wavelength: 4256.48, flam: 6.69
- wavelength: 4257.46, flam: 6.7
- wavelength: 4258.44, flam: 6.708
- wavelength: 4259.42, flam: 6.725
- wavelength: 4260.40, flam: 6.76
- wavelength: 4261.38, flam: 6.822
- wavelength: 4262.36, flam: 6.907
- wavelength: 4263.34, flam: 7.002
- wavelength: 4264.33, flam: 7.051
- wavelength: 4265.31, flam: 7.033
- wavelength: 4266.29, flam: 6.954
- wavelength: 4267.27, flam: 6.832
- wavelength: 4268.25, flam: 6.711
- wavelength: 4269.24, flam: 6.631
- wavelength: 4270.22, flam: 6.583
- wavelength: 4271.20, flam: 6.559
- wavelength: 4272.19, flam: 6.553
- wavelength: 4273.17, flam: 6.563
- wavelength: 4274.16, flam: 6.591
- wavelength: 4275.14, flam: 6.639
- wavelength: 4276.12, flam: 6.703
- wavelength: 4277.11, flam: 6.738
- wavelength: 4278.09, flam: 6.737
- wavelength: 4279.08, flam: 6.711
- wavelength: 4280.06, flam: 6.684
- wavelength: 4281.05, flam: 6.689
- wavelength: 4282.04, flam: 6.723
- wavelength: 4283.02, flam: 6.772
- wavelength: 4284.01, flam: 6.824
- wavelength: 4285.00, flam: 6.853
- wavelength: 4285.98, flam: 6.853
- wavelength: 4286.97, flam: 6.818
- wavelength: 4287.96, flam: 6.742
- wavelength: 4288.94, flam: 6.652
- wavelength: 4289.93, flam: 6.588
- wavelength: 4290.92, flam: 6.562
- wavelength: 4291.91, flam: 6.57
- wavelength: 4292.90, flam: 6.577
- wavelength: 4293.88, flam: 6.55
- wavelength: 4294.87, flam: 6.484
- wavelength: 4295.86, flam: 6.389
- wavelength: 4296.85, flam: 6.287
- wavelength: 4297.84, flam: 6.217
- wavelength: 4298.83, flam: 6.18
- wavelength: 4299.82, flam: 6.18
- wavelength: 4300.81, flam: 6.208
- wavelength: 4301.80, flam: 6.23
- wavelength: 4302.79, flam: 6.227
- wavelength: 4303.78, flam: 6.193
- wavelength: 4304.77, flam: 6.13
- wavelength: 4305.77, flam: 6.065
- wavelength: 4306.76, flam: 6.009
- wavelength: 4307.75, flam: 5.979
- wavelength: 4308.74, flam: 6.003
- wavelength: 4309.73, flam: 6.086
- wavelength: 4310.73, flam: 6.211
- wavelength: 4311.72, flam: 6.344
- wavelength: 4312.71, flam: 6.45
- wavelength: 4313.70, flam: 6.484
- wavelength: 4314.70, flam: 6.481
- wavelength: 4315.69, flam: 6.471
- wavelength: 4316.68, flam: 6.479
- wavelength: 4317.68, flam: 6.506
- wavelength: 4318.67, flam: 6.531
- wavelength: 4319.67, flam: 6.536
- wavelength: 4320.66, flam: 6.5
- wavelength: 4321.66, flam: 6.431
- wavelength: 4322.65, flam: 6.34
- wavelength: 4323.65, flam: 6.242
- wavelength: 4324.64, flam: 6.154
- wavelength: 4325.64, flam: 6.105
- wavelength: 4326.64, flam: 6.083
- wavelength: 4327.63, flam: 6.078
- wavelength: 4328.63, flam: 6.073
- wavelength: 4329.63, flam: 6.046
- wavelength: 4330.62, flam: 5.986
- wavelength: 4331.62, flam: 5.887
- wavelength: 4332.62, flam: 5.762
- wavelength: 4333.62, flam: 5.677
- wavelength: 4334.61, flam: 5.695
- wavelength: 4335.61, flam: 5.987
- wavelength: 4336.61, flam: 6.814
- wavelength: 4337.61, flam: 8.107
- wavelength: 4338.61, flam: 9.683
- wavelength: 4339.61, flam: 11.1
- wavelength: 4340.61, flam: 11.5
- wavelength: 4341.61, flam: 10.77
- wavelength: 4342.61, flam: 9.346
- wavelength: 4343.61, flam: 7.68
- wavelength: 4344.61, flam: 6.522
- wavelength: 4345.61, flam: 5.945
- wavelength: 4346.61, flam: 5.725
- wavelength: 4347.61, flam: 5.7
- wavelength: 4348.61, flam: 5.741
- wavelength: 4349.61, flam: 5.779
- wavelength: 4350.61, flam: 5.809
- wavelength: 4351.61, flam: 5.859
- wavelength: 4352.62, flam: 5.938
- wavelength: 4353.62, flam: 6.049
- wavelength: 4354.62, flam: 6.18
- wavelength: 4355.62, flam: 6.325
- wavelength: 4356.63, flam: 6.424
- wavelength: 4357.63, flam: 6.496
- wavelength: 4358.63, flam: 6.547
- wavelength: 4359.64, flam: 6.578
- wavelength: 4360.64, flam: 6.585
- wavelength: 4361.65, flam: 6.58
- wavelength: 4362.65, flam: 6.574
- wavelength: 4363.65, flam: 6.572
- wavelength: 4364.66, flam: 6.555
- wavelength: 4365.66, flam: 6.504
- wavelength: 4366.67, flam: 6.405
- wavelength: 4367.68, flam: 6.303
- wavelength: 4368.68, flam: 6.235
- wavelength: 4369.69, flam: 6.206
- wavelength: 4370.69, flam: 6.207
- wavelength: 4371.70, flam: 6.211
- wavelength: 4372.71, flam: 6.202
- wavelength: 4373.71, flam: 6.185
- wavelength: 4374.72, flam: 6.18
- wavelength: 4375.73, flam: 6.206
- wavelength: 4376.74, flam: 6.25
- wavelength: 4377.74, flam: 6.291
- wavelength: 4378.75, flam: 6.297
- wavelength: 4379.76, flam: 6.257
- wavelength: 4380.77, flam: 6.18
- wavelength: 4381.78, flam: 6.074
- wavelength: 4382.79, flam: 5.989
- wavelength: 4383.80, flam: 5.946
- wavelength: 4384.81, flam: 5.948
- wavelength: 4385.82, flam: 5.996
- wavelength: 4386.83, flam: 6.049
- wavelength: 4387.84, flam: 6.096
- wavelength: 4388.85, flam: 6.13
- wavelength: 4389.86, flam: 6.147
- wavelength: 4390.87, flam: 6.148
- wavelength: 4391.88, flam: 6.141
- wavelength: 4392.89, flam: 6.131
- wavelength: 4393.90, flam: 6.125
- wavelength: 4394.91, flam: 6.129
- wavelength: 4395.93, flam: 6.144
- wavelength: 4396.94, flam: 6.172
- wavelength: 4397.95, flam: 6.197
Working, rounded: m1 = 2.49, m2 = 2.38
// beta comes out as 1.043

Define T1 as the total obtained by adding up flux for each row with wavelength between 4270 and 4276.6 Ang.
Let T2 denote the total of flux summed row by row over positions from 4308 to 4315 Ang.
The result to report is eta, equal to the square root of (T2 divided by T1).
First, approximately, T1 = 46.2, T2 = 44.1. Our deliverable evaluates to 0.98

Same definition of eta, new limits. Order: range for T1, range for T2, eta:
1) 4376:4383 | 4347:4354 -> 0.97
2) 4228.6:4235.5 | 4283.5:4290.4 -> 1.00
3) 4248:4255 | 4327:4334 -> 0.95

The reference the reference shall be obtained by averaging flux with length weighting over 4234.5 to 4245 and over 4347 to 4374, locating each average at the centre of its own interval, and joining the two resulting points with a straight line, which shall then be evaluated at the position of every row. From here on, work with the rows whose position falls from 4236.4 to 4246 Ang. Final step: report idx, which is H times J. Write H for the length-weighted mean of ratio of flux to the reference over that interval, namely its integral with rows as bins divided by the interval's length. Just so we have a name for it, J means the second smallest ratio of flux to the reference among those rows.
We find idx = 0.995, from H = 1.01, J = 0.99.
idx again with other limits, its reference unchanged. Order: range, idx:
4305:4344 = 0.943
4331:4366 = 0.969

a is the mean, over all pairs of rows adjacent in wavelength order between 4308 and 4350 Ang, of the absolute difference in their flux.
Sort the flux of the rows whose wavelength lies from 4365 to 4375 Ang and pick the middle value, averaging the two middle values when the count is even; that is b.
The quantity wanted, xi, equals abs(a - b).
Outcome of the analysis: 5.9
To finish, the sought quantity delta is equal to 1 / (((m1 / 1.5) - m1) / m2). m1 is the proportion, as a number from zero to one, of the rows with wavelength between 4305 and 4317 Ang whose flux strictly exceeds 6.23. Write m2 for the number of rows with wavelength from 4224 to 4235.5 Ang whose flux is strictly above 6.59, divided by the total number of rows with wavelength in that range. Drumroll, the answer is -6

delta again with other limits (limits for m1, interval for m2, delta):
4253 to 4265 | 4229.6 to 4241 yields -3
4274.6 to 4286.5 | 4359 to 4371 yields 0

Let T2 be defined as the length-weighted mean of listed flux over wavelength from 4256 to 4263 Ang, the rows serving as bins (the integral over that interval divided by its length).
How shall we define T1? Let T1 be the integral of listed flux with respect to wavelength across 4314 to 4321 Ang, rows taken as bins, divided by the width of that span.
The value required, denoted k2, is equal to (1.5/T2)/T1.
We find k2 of 0.034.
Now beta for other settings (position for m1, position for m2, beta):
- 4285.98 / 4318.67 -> 1.024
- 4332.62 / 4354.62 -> 0.966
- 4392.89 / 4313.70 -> 0.972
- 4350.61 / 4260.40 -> 0.927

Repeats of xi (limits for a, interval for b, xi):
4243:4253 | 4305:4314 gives 6.0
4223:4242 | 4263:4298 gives 6.6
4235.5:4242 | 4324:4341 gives 6.0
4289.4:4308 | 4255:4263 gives 6.7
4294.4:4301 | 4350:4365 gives 6.4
